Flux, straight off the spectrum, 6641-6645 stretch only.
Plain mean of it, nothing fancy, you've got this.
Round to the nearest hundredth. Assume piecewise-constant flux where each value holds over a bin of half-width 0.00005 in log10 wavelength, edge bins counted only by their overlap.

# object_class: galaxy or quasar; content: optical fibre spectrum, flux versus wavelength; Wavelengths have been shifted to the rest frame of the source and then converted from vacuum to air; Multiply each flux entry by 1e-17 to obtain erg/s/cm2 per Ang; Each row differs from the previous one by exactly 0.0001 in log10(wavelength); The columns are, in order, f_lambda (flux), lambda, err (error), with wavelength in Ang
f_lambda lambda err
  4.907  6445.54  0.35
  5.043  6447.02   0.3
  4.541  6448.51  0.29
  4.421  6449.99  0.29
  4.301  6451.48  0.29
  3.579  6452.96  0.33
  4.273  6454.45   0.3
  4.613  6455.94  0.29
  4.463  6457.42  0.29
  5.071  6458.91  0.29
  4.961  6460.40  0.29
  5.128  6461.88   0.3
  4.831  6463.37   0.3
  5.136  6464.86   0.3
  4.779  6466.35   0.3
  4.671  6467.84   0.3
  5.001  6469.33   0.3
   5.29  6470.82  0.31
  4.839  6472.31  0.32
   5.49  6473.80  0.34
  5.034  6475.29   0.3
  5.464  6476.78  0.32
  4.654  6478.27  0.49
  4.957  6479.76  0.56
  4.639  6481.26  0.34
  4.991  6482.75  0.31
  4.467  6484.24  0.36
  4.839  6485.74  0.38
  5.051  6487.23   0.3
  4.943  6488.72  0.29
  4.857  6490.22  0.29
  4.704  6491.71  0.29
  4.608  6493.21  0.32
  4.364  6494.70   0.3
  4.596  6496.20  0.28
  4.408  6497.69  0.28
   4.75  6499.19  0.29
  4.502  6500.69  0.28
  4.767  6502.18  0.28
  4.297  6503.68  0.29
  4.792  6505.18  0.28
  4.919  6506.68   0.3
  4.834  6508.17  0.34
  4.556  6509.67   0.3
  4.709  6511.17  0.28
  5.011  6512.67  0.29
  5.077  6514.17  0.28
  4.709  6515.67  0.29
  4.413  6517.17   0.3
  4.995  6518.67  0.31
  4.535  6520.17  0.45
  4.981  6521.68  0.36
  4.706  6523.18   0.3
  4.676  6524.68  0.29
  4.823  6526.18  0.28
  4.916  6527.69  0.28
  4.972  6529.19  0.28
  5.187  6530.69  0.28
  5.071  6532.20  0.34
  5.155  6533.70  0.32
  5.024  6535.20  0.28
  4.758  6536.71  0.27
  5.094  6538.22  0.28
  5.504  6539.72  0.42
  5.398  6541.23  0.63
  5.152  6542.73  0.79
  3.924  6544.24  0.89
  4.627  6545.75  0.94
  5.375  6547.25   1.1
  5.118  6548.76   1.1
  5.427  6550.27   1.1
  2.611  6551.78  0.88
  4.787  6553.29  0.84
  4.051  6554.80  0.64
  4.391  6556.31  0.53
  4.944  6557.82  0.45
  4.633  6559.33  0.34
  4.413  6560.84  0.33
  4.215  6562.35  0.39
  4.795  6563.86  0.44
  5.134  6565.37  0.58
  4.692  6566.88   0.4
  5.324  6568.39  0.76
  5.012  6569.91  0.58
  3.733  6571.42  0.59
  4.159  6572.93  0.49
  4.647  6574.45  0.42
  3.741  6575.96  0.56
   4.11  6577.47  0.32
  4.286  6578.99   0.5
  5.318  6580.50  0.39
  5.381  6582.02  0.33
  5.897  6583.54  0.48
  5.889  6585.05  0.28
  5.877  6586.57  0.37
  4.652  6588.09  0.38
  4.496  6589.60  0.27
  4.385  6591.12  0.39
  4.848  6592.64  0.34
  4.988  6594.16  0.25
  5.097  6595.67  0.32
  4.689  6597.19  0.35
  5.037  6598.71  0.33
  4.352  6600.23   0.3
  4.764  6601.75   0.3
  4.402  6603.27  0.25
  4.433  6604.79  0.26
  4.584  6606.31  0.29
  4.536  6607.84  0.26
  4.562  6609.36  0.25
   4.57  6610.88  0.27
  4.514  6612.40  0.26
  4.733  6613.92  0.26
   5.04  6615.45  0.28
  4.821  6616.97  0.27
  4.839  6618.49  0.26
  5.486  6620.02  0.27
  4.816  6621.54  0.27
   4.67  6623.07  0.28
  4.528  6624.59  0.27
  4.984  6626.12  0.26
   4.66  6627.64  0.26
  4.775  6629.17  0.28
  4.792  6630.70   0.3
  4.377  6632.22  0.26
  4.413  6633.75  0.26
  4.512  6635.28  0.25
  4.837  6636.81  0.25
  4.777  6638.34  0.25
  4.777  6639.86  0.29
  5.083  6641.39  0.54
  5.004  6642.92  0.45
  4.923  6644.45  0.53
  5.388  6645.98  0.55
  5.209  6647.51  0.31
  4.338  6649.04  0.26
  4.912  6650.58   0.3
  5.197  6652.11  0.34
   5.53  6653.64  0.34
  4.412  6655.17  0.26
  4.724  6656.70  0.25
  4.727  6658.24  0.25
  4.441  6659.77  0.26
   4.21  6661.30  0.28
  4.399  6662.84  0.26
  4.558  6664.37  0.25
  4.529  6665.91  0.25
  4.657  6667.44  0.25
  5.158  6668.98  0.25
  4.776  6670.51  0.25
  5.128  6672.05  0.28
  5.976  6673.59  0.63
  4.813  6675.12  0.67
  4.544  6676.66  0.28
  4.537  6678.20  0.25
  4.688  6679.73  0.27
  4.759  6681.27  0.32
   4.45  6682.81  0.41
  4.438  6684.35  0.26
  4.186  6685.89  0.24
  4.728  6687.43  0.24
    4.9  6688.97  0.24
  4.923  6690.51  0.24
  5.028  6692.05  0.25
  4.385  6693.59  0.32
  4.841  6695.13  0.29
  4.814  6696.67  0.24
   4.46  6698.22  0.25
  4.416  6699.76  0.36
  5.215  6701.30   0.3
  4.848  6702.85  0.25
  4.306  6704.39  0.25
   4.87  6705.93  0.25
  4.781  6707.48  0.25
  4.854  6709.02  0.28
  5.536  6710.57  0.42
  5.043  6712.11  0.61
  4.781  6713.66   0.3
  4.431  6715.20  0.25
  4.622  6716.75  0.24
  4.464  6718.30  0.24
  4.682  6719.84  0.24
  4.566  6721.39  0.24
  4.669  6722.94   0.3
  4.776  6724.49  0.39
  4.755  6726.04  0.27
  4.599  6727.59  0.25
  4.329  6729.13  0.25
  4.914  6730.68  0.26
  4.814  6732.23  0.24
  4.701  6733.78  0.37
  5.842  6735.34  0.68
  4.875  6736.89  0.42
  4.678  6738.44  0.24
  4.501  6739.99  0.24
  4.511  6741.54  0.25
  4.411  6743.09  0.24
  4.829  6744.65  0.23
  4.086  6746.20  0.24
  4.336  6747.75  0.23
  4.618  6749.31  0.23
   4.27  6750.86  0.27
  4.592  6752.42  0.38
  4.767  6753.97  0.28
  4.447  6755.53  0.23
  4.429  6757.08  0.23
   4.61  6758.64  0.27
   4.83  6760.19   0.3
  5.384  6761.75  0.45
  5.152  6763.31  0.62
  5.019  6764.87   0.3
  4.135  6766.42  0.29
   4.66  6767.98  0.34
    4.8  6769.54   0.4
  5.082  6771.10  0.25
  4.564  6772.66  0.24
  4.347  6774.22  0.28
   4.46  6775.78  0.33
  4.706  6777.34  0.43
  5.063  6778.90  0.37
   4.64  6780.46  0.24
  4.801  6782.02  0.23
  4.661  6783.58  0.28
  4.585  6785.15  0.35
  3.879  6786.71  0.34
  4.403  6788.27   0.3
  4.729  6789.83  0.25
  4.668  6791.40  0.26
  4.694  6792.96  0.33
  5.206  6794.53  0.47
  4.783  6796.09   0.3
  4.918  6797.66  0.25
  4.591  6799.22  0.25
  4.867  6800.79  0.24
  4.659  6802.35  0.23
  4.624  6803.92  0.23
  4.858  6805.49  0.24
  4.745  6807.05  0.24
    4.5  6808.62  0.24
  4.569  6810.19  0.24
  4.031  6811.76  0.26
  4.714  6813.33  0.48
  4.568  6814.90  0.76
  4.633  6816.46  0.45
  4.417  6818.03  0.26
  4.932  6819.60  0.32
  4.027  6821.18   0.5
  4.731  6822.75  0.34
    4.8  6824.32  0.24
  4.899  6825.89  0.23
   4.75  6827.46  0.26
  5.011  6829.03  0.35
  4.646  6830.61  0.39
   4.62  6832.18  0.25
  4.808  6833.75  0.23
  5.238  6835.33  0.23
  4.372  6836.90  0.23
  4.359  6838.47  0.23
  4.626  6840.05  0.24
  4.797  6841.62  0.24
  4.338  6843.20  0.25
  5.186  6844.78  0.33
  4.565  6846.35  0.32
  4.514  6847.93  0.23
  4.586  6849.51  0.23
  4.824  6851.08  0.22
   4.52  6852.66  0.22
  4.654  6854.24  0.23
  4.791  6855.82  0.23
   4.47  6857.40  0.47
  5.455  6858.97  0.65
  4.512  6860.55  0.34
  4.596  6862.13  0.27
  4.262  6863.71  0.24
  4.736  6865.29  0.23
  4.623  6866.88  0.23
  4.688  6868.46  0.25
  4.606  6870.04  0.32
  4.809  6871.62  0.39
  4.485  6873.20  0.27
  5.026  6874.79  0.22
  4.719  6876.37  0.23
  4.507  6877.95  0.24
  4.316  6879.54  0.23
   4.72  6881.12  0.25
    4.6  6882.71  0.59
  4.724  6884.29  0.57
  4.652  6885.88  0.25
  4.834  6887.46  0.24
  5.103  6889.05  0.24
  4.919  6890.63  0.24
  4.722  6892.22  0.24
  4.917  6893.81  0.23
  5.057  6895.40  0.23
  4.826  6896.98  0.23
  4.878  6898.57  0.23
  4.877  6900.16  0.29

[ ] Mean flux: 5.00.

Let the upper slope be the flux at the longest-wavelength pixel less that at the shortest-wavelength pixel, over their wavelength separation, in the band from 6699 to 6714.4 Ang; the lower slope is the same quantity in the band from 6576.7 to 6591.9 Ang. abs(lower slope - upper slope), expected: 0.01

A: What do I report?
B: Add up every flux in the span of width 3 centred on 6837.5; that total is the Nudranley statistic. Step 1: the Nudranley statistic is 9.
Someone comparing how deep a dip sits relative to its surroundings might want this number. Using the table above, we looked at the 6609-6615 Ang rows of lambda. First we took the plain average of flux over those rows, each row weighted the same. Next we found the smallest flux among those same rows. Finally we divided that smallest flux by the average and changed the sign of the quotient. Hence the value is -0.98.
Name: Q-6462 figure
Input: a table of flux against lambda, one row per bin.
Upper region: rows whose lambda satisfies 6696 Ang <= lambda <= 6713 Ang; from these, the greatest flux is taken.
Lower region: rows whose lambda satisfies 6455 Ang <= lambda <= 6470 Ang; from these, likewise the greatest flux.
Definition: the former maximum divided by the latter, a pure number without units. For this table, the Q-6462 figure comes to 1.08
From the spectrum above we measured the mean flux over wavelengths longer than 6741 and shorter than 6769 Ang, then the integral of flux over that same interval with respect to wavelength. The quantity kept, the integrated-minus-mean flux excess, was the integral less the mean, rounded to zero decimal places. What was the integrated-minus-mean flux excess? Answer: 125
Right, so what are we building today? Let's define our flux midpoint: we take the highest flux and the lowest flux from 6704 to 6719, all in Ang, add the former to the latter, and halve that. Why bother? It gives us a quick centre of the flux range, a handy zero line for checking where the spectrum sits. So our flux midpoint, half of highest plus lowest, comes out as 4.92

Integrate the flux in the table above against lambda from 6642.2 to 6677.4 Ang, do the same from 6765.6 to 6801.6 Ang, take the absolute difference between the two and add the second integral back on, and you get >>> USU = 171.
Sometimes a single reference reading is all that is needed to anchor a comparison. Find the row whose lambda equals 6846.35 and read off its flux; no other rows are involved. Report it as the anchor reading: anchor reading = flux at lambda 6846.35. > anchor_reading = 4.565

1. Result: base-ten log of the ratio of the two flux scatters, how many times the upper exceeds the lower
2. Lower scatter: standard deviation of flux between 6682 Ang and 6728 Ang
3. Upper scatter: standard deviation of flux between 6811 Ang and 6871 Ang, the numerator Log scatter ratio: 0.00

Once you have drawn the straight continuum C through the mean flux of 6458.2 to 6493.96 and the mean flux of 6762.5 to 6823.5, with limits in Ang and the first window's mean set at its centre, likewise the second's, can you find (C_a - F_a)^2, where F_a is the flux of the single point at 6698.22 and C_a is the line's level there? 0.08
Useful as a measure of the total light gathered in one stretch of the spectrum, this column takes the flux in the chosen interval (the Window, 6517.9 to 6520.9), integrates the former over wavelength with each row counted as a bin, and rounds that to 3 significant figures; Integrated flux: 14.3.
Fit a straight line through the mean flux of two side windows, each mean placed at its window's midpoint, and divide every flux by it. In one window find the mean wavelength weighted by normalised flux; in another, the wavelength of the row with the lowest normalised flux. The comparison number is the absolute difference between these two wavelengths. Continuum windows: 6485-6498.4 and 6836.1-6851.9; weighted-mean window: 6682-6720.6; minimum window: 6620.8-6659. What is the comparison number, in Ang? 52.4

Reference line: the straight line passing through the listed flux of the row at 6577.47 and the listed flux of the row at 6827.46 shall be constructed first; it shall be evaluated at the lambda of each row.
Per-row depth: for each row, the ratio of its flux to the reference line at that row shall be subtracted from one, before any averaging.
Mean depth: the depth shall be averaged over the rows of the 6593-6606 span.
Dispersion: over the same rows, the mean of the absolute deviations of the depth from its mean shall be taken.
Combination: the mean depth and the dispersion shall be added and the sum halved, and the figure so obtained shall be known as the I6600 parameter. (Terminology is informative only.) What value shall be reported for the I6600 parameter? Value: -0.036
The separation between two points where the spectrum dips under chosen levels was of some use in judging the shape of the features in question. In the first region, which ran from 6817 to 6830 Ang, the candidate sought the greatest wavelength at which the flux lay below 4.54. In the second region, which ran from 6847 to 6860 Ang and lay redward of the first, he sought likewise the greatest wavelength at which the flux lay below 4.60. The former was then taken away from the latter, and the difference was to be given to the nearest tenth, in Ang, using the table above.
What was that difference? 36.2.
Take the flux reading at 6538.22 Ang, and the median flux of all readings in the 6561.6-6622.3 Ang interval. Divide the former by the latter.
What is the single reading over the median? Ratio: 1.08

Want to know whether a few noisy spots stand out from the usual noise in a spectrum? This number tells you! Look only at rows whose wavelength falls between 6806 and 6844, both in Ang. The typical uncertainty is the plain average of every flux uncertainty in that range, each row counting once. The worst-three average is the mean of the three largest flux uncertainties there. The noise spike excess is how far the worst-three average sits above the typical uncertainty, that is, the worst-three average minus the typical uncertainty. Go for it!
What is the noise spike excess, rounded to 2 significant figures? 0.27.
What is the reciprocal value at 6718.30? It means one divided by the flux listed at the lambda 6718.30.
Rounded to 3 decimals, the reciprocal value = 0.224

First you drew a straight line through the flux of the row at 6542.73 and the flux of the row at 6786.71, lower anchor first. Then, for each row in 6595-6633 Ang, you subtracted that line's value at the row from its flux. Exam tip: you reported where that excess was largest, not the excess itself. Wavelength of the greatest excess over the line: 6620.02 Ang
